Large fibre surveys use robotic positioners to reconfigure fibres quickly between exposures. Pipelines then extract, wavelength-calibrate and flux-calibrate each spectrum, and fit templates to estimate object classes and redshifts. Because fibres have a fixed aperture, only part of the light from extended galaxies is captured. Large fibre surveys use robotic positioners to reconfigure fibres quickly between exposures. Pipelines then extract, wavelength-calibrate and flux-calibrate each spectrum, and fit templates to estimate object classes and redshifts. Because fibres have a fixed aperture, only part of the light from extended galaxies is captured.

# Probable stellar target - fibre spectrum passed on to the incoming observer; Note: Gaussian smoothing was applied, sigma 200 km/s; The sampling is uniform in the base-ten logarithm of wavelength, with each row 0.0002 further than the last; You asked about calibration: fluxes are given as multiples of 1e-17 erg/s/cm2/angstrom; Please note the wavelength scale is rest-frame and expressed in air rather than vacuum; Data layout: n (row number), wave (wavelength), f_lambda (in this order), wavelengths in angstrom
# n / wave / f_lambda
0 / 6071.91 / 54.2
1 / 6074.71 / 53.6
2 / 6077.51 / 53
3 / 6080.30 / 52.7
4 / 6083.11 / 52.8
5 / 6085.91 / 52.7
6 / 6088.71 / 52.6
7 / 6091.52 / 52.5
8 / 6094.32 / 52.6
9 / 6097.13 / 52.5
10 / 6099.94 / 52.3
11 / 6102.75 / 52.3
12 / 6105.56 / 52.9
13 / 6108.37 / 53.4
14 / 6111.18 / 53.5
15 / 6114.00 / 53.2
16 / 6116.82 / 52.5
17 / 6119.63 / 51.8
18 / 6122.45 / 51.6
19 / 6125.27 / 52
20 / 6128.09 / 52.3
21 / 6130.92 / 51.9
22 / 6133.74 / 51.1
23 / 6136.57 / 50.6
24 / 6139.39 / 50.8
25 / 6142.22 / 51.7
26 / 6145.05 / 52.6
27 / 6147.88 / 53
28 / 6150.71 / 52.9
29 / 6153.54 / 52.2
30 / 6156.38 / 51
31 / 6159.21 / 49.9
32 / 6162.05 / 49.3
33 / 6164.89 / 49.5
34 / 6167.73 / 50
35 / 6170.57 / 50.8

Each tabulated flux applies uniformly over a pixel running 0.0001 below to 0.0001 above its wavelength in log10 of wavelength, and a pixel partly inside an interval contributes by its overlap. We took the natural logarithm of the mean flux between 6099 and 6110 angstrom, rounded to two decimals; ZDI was 3.97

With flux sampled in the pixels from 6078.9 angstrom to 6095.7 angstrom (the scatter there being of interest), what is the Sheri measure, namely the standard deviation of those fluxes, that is 0.10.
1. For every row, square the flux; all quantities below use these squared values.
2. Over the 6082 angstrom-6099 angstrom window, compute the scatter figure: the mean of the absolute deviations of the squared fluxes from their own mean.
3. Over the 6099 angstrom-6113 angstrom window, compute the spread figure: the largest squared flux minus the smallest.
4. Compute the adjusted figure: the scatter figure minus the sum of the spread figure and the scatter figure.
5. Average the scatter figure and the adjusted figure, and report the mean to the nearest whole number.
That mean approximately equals -59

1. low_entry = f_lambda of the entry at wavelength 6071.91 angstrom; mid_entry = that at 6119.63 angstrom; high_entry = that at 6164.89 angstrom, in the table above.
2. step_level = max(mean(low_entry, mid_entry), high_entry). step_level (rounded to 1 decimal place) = 53.0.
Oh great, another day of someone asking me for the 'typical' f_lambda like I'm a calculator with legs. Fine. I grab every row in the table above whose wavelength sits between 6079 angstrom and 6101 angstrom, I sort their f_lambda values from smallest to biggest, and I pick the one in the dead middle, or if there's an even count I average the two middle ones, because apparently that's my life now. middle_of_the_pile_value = 52.6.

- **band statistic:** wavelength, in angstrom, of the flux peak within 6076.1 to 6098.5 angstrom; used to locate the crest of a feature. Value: 6077.51 angstrom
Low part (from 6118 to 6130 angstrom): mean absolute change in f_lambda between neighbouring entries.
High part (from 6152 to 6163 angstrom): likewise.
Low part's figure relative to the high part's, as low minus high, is -0.67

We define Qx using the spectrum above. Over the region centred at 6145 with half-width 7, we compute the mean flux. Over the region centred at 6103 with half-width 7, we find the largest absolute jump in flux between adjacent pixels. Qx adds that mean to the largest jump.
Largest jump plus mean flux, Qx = 52.8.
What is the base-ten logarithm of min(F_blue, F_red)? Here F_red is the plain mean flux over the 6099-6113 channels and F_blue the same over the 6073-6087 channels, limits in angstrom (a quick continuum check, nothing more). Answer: 1.72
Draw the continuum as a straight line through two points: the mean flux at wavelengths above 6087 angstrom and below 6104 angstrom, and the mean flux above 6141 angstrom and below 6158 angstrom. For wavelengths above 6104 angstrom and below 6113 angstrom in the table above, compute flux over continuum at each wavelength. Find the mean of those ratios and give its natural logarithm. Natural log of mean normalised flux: 0.016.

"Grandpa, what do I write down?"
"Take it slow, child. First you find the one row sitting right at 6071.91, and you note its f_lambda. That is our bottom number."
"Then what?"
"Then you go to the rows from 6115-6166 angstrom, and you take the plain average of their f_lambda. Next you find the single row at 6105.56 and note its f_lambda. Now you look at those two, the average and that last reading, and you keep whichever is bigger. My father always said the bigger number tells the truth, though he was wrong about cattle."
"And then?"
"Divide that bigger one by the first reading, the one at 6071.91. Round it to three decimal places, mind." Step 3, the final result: 0.976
